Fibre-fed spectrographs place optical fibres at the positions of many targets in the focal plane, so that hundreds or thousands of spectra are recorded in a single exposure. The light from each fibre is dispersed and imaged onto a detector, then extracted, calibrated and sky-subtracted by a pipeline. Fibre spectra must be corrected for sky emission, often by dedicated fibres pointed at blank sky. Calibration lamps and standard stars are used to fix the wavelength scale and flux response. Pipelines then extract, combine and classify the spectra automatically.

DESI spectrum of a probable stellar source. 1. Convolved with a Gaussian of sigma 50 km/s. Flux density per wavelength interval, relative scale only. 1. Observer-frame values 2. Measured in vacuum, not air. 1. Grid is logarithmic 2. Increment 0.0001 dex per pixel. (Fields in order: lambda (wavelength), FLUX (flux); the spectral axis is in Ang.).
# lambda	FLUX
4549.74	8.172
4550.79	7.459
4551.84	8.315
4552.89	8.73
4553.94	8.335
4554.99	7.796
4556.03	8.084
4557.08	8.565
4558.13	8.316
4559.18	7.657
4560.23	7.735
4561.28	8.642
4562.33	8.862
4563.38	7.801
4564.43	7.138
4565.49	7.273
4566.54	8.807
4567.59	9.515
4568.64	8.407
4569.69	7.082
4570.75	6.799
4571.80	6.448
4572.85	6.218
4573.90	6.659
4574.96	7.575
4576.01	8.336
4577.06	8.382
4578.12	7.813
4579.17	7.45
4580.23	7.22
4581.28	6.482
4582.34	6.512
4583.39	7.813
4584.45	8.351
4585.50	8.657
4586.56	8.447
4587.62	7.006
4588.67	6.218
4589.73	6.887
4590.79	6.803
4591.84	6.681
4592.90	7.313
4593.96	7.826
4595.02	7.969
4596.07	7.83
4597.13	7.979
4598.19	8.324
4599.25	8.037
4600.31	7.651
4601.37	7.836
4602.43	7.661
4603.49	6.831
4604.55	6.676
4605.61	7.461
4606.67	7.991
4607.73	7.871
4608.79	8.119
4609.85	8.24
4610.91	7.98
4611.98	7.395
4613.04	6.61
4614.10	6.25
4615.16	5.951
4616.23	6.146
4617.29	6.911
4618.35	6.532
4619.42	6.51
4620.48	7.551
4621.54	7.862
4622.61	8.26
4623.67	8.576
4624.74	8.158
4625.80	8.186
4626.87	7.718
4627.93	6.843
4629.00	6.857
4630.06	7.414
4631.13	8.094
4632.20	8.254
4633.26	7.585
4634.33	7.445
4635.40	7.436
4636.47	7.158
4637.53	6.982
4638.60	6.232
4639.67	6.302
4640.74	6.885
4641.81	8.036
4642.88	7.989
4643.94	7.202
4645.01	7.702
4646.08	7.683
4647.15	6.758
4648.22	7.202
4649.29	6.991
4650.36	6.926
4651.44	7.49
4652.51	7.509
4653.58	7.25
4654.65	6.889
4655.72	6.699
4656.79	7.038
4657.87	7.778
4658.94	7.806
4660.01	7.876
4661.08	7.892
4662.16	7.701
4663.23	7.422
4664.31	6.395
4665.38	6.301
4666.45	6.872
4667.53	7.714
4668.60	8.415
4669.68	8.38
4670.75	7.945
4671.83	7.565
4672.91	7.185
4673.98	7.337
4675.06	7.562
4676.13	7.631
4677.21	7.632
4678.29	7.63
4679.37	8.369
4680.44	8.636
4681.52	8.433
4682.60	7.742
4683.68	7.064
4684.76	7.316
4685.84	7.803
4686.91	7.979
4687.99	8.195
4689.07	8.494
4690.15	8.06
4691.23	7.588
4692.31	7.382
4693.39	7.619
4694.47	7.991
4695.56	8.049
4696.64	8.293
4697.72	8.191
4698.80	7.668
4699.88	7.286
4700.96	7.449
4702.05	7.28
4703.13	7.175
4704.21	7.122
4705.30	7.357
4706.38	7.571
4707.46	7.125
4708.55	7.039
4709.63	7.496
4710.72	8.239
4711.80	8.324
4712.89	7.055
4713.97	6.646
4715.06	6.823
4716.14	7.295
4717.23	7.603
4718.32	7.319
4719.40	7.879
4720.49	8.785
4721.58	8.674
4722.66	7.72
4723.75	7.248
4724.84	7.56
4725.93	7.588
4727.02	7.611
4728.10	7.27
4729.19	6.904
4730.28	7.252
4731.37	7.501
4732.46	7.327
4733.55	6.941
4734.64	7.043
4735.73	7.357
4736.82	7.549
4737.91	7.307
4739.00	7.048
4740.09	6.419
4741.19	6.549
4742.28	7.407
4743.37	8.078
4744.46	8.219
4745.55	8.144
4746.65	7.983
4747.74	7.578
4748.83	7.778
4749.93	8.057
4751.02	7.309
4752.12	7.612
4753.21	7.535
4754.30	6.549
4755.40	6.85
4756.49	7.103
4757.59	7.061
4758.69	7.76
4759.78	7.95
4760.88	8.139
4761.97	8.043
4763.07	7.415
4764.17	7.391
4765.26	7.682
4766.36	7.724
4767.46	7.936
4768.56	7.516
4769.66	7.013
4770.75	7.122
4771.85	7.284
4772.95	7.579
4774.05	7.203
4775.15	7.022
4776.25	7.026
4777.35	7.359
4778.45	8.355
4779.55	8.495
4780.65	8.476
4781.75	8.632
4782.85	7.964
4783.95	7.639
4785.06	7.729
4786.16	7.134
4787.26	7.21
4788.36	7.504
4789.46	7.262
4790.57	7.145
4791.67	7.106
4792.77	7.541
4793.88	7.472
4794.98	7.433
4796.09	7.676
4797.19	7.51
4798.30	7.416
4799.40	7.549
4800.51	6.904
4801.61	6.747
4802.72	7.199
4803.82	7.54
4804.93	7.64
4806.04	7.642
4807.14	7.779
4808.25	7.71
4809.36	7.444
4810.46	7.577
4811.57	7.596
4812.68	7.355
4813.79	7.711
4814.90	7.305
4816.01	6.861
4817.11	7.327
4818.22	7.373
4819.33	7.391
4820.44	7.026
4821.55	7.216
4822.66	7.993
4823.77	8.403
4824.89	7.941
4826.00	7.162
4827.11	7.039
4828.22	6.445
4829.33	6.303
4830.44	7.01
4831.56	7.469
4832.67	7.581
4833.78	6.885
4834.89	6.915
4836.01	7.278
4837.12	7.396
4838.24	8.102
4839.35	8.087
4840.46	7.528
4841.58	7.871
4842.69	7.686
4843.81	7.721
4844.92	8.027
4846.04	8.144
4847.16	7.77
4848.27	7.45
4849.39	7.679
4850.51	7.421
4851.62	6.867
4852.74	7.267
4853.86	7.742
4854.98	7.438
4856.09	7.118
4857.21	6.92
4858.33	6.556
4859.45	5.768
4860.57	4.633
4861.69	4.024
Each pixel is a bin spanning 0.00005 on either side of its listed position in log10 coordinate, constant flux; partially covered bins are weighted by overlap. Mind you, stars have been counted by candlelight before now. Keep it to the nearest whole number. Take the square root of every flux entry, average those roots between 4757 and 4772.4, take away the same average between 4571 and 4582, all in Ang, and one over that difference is 16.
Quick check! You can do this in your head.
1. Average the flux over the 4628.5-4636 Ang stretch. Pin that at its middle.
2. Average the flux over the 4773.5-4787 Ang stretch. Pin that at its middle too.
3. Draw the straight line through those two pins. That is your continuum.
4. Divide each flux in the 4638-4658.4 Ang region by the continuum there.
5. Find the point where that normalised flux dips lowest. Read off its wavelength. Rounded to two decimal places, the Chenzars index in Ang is 4638.60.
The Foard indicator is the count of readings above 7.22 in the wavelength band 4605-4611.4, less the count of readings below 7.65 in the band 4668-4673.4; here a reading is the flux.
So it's 4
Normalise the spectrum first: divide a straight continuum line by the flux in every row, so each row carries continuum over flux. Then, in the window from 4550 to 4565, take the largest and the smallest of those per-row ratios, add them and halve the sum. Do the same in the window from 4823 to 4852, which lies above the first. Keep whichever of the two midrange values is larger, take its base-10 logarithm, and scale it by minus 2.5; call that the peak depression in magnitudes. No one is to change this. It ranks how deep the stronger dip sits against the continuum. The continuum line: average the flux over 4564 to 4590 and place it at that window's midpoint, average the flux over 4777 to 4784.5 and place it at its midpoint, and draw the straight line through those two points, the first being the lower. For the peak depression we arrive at -0.15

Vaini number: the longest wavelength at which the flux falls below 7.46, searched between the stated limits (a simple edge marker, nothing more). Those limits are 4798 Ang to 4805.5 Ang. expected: 4802.72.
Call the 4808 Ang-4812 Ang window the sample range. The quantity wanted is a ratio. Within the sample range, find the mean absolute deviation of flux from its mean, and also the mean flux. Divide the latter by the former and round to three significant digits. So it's 106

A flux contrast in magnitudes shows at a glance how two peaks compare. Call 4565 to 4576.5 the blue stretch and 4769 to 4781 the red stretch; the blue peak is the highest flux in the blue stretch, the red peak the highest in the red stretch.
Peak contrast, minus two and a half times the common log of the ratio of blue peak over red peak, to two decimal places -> -0.12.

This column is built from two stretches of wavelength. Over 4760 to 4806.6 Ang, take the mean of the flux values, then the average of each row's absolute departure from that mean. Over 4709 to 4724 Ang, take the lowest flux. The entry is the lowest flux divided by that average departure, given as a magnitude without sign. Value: 20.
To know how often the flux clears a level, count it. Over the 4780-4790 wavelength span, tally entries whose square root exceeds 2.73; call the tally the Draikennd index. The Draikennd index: 6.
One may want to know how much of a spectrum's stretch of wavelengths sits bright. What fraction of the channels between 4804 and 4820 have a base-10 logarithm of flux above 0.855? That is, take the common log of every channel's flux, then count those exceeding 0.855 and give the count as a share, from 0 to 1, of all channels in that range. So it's 0.93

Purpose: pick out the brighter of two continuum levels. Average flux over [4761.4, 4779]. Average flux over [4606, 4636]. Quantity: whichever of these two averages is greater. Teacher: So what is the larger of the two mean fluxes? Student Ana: 7.48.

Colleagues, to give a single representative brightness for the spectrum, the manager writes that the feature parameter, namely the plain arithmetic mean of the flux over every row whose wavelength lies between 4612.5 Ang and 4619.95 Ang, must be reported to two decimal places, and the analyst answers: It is 6.42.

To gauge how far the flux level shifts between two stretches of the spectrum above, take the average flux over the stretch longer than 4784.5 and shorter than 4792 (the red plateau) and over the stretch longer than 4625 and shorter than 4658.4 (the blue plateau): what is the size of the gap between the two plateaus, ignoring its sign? 0.01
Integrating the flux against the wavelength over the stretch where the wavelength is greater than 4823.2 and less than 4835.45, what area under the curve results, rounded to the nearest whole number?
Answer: 88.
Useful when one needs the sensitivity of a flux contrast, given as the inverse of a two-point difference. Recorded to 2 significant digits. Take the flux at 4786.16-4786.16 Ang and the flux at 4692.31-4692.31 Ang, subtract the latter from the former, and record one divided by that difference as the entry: -4.0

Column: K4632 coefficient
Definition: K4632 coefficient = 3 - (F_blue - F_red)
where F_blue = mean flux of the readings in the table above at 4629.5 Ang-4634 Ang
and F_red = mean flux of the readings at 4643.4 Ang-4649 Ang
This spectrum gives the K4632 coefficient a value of 2.5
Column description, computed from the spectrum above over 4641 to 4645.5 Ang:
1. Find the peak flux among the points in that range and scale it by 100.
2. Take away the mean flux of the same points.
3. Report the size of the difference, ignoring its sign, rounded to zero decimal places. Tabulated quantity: 796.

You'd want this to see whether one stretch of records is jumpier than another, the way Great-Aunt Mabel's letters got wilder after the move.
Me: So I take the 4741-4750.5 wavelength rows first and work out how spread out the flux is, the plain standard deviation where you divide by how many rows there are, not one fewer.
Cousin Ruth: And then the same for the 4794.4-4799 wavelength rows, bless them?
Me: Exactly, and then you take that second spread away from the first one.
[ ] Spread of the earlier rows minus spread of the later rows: 0.39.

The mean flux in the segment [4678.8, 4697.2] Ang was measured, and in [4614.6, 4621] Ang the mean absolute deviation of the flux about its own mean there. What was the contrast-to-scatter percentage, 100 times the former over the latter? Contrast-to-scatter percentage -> 1888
